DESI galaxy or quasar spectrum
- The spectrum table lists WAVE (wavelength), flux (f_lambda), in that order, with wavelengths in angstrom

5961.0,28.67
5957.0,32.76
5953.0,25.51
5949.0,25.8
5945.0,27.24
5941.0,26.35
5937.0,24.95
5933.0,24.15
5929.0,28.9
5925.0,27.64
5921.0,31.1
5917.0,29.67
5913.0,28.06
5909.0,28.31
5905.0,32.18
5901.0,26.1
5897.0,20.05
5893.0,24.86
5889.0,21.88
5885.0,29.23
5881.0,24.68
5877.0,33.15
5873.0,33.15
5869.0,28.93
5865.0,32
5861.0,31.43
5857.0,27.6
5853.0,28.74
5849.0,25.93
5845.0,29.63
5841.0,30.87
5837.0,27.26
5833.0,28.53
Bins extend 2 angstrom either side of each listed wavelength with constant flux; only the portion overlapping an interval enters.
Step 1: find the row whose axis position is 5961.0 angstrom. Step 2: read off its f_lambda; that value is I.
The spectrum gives 28.67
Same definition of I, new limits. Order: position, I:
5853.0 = 28.74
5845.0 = 29.63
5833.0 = 28.53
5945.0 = 27.24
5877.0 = 33.15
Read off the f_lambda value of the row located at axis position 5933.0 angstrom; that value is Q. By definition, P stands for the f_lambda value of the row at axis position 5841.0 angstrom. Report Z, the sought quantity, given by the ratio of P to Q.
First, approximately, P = 30.87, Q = 24.15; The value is 1.3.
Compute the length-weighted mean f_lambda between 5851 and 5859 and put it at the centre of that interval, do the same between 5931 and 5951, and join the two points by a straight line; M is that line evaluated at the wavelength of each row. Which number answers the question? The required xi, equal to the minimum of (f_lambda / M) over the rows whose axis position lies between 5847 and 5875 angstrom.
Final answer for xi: 0.91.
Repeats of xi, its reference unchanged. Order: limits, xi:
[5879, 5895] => 0.80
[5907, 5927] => 1.06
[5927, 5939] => 0.93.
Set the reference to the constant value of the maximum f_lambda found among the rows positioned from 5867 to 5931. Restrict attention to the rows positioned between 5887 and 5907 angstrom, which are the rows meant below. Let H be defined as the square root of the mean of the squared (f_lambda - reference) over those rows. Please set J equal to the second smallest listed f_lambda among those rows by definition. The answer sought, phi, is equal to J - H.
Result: 13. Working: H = 9.1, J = 21.88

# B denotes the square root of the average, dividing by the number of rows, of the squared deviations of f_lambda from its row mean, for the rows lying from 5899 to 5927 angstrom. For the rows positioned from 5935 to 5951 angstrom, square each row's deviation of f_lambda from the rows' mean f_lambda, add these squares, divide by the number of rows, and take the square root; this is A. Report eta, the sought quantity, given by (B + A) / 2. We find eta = 1.4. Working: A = 0.83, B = 1.9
